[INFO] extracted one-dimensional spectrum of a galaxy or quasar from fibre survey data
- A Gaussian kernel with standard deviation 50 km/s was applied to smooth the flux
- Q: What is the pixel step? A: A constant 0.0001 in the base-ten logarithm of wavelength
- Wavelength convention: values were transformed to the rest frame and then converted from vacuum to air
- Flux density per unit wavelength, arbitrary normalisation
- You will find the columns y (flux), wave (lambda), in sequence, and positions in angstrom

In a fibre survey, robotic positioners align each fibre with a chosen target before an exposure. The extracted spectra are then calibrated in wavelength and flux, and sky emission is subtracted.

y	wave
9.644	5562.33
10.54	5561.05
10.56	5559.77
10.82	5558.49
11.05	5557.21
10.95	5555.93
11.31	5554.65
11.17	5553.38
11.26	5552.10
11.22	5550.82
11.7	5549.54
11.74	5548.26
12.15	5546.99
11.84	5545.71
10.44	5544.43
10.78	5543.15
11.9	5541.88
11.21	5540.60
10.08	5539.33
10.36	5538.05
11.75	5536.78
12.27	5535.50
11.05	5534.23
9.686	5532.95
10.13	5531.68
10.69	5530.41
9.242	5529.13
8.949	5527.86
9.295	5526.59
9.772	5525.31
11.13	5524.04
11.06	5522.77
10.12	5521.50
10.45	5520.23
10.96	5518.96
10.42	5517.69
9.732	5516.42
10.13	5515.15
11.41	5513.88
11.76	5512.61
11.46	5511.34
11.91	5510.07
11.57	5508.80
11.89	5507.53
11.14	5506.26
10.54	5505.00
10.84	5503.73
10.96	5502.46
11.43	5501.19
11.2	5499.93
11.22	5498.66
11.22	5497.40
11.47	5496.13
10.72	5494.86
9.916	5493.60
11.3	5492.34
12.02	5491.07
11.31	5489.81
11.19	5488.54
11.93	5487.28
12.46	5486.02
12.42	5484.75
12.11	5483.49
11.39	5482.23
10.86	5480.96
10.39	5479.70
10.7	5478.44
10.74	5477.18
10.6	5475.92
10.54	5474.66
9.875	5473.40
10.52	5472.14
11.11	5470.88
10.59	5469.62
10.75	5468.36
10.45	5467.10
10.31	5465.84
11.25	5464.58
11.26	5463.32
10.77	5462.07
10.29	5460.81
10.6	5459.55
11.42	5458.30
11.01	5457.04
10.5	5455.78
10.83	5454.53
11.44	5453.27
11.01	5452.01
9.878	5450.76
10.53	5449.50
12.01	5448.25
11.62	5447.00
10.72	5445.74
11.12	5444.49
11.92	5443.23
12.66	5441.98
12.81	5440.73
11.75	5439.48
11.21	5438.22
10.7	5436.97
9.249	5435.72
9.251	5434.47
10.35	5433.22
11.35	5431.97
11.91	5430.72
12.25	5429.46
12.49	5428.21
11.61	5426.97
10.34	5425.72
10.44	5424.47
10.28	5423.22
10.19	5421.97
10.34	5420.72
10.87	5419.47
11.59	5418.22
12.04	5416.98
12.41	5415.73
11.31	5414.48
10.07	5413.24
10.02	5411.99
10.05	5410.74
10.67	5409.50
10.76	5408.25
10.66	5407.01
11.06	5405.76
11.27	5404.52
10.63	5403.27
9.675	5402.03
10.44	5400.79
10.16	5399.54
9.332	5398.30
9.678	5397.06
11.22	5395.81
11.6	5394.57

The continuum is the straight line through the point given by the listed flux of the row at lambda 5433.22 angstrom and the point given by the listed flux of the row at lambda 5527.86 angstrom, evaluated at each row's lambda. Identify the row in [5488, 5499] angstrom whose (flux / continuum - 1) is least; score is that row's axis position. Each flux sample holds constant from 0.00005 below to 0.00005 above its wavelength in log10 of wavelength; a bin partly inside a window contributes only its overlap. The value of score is 5493.60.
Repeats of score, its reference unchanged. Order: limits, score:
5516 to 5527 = 5526.59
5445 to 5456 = 5450.76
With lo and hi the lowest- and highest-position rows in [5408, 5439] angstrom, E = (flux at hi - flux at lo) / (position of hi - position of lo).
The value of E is 0.02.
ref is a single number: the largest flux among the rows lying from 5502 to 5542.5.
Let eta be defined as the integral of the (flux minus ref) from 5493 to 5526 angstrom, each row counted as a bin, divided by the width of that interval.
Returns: -1.33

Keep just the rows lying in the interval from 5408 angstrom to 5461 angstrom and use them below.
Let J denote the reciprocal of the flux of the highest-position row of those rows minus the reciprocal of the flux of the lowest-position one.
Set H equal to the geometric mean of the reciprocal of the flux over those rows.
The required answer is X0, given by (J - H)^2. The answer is 0.0075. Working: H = 0.0910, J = 0.004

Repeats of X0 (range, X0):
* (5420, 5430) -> 0.0113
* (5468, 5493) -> 0.0089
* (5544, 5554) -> 0.0088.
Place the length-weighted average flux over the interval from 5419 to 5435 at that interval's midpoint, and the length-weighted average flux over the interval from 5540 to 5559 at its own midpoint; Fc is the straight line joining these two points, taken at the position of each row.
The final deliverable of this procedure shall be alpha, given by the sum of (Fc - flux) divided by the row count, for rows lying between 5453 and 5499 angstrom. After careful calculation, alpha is 0.05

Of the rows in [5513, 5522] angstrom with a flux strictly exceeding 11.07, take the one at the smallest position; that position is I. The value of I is 5513.88 angstrom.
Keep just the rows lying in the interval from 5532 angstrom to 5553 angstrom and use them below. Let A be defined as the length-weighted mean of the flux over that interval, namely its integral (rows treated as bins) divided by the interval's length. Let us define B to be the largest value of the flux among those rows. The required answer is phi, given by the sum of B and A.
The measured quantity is 23.5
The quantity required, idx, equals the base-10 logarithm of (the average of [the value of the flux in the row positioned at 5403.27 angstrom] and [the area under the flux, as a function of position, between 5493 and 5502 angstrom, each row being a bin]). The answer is 1.74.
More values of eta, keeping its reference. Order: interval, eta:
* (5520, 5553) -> -1.48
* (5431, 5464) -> -1.25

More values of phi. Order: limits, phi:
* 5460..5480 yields 21.9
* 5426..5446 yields 24.1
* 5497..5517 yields 23.1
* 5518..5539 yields 22.7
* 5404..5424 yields 23.3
